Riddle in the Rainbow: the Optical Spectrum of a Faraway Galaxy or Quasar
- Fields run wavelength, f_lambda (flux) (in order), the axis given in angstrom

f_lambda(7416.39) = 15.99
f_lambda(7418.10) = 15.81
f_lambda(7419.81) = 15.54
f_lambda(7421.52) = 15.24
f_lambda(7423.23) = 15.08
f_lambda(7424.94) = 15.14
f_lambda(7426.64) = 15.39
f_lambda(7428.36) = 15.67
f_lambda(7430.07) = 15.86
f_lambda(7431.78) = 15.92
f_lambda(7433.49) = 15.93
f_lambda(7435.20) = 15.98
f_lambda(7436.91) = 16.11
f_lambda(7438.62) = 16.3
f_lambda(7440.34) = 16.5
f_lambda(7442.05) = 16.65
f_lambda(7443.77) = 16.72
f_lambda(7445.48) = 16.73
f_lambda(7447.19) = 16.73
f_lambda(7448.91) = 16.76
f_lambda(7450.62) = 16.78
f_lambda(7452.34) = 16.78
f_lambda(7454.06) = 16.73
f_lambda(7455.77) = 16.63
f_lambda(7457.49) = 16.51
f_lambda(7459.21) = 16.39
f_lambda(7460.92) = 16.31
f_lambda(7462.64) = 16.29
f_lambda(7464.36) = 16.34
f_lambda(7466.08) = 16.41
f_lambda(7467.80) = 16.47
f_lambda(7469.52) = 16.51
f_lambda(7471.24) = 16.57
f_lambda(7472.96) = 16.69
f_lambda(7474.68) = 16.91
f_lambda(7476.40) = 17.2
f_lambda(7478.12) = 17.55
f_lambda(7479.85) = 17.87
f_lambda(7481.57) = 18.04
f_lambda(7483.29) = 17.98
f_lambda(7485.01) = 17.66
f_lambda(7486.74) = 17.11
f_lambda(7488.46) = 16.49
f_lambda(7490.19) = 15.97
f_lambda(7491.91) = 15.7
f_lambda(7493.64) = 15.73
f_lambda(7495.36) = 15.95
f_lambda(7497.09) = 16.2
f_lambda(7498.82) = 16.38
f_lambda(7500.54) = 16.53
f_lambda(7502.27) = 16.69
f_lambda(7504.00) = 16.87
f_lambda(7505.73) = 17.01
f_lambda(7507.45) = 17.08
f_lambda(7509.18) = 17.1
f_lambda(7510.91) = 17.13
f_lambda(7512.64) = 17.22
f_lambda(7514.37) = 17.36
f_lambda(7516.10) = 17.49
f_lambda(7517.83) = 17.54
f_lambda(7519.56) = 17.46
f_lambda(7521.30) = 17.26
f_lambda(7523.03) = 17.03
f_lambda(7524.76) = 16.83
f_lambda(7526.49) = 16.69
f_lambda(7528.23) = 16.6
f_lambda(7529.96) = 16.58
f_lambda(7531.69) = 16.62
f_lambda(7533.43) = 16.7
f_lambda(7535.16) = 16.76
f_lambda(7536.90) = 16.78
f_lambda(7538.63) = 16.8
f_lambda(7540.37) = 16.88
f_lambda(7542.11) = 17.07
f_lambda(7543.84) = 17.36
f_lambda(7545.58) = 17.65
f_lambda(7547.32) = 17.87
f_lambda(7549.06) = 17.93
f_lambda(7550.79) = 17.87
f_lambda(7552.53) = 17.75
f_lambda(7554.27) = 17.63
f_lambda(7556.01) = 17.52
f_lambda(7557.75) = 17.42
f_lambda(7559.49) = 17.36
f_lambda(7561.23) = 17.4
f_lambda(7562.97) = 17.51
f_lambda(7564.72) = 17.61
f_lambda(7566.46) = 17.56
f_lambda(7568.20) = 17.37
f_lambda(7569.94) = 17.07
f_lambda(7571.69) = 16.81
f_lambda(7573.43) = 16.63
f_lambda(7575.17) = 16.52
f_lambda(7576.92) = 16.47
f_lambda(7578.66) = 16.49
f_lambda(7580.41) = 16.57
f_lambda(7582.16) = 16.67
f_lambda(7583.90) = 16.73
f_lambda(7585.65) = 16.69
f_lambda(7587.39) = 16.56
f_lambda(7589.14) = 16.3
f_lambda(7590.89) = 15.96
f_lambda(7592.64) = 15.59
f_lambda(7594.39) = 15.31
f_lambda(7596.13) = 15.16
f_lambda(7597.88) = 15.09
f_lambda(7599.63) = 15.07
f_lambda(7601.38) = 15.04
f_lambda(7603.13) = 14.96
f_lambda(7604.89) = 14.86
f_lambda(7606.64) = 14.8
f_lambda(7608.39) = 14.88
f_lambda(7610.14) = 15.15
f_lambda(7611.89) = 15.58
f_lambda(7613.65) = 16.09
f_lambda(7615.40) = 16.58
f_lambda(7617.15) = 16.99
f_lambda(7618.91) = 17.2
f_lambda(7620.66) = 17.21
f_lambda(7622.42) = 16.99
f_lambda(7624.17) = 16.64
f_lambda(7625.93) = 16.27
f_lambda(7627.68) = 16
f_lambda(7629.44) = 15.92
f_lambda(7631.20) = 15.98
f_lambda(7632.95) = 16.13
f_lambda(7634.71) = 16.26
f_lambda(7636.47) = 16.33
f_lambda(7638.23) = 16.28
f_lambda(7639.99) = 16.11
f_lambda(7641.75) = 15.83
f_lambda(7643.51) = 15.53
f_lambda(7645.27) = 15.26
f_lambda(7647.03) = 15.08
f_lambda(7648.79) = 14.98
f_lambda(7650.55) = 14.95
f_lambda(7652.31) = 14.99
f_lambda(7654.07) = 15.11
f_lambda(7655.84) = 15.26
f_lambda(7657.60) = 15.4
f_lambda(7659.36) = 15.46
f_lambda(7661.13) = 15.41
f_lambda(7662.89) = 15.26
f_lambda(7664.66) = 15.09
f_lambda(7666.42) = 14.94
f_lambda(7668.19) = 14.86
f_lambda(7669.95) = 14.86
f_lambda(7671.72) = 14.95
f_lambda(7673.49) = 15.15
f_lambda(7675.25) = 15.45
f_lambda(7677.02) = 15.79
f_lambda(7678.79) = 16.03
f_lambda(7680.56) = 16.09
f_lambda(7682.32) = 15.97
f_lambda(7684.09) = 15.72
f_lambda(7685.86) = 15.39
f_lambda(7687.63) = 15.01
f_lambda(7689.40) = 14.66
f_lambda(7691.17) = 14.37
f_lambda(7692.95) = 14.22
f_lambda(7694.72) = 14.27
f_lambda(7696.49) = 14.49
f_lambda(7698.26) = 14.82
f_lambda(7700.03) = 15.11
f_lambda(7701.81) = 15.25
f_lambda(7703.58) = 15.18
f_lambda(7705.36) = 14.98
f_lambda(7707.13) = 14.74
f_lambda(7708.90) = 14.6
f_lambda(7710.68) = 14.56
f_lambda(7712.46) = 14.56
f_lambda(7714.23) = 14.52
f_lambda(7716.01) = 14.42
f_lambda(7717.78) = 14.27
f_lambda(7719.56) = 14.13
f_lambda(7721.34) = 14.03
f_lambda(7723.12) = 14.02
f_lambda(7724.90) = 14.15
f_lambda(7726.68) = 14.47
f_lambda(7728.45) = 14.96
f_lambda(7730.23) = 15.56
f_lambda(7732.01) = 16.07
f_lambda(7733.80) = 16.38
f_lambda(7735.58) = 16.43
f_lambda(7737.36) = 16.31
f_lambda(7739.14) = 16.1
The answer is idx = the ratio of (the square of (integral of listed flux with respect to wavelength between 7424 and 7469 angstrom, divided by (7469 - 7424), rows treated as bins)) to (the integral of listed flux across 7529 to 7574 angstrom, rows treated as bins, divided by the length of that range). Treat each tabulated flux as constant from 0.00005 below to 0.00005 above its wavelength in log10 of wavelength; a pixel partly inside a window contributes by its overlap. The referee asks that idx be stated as 15.4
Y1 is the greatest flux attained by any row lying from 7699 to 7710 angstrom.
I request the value 15.25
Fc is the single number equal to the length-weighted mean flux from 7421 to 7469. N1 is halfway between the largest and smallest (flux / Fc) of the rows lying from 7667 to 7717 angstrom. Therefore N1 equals 0.93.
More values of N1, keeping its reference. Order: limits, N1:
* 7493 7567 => 1.04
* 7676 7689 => 0.96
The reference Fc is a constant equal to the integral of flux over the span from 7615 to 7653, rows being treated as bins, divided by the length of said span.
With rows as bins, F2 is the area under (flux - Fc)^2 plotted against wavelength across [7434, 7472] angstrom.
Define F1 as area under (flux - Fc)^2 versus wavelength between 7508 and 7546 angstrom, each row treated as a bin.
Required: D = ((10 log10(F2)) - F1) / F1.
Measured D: -0.76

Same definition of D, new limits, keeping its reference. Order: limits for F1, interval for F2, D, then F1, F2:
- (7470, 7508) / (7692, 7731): -0.50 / 39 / 90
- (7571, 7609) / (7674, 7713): -0.26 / 23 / 52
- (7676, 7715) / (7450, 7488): -0.72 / 56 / 38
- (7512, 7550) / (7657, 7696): -0.66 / 48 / 41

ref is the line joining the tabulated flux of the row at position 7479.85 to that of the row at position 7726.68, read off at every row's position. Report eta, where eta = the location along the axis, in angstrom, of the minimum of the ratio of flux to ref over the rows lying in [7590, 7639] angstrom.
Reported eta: 7606.64 angstrom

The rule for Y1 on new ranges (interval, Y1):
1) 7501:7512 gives 17.13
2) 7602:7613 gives 15.58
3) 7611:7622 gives 17.21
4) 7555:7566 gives 17.61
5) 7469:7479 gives 17.55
